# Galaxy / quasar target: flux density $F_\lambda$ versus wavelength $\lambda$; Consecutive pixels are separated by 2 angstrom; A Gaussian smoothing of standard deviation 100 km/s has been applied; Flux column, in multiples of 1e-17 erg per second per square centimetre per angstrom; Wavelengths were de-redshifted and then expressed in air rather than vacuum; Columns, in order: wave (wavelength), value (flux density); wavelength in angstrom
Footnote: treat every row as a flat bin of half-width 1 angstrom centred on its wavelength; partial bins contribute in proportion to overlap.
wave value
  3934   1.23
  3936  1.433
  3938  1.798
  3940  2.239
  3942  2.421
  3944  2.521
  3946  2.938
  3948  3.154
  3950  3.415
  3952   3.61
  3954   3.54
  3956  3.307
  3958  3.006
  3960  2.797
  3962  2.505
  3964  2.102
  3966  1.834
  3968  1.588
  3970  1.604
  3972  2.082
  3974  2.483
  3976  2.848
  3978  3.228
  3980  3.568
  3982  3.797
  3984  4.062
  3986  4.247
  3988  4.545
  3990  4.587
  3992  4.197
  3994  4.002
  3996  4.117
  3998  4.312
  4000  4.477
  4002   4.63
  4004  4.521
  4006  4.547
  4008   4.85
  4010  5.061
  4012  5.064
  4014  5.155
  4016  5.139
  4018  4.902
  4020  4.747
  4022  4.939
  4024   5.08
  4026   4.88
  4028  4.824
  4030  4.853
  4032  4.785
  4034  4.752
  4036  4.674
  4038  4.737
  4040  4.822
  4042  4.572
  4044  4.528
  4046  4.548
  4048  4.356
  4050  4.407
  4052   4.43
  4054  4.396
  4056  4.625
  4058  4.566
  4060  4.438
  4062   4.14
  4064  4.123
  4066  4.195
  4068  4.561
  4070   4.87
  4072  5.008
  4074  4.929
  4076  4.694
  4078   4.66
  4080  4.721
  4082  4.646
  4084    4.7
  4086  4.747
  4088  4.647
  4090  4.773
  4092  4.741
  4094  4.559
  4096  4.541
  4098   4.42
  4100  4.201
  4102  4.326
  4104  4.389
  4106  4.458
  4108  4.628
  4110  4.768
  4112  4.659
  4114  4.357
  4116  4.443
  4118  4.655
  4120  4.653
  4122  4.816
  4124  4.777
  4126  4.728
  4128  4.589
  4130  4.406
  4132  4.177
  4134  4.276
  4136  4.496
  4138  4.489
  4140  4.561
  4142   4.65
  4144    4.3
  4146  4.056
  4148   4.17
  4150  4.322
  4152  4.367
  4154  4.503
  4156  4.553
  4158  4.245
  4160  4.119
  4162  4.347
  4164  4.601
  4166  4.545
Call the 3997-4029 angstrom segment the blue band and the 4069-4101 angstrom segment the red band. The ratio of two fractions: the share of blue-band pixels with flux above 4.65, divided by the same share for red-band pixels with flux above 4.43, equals 0.79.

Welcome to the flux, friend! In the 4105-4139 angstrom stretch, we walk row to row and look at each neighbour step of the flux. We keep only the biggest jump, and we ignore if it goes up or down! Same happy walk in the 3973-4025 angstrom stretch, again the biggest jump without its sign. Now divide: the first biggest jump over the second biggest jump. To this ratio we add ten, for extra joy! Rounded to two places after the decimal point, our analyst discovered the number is 10.77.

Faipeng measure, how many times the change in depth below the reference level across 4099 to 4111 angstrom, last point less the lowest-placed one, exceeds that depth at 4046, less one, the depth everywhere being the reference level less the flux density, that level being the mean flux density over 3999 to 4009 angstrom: -11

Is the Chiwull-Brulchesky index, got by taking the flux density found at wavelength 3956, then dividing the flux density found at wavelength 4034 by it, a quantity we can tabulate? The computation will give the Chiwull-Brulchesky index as 1.44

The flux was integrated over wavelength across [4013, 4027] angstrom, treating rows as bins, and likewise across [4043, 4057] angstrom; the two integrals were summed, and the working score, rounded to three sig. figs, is 132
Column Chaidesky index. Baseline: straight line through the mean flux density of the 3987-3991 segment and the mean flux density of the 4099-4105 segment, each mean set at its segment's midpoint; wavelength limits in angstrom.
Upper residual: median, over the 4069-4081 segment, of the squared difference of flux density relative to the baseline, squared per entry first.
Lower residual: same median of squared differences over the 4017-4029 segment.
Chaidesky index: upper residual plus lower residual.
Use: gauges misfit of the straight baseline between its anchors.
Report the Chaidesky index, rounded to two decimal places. 0.35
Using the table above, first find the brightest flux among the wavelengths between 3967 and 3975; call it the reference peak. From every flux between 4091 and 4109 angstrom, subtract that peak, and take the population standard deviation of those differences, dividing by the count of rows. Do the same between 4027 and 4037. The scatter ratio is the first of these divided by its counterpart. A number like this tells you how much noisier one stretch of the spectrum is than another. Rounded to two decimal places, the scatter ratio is 2.48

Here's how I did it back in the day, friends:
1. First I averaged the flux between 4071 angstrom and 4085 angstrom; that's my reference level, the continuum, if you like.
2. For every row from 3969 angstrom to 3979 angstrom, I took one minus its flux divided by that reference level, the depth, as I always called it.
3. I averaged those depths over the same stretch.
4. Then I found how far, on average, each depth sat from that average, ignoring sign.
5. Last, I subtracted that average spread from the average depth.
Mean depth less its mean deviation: 0.384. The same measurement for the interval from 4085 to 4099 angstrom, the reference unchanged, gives 0.005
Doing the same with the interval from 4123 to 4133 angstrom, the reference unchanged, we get 0.007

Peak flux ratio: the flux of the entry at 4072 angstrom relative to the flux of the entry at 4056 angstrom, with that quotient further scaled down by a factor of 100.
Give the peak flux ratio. 0.0108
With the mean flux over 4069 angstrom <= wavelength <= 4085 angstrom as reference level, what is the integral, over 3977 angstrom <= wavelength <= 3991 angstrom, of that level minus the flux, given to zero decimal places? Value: 11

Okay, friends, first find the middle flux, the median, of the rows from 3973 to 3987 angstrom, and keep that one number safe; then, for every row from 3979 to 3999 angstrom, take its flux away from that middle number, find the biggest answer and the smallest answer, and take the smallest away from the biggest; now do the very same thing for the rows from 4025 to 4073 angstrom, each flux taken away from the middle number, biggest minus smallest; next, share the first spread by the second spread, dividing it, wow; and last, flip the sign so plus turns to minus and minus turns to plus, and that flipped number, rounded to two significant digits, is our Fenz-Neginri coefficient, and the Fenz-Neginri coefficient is -1.2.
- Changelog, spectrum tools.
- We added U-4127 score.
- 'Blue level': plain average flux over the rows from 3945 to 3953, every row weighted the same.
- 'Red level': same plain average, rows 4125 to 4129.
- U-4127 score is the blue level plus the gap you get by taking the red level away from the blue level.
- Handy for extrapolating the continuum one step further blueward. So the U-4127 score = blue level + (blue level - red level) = 2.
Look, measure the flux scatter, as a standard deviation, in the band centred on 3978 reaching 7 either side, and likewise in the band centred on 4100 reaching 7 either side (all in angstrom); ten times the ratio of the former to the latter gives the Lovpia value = 58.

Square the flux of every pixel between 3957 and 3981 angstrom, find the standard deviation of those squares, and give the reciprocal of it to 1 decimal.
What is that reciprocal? 0.3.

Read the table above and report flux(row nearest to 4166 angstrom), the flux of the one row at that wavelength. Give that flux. 4.545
